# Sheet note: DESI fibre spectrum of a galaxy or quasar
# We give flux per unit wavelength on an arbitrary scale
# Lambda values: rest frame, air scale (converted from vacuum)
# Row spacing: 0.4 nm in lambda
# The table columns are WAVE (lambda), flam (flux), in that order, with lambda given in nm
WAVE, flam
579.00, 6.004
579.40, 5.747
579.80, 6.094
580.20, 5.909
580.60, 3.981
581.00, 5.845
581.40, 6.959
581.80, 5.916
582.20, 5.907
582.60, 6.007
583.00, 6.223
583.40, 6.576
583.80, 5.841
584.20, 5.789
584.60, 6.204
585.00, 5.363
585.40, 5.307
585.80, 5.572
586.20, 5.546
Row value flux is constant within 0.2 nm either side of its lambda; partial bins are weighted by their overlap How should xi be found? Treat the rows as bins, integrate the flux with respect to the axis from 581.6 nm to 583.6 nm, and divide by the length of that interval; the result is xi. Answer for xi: 6.13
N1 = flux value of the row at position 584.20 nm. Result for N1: 5.789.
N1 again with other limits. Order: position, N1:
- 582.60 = 6.007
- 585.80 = 5.572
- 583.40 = 6.576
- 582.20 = 5.907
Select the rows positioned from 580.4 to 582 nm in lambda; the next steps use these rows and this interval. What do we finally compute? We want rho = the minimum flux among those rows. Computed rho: 3.981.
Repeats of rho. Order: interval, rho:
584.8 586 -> 5.307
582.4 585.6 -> 5.307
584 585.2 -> 5.363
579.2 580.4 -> 5.747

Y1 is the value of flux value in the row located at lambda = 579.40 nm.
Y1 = 5.747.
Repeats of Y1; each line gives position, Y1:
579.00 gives 6.004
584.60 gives 6.204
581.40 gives 6.959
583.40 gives 6.576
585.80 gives 5.572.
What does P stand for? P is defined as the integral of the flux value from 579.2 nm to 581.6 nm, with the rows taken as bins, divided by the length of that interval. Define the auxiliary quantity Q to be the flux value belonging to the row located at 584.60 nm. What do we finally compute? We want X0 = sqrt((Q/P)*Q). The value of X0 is 2.59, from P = 5.76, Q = 6.204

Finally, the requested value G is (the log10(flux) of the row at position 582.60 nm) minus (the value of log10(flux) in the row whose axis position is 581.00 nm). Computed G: 0.01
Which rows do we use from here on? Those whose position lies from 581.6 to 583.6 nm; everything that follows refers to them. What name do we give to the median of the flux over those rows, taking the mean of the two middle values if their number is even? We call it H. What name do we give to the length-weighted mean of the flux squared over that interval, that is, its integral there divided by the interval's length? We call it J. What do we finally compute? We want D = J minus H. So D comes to 31.6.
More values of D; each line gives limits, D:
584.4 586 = 26.1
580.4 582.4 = 27.8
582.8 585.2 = 30.1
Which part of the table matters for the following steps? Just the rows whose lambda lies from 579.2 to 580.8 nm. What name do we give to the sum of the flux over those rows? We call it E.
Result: 21.7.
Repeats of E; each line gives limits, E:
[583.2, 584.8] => 24.4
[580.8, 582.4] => 24.6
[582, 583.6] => 24.7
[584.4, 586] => 22.4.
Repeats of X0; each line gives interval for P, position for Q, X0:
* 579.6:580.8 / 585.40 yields 2.30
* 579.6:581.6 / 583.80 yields 2.43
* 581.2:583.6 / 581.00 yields 2.34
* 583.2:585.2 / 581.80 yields 2.42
